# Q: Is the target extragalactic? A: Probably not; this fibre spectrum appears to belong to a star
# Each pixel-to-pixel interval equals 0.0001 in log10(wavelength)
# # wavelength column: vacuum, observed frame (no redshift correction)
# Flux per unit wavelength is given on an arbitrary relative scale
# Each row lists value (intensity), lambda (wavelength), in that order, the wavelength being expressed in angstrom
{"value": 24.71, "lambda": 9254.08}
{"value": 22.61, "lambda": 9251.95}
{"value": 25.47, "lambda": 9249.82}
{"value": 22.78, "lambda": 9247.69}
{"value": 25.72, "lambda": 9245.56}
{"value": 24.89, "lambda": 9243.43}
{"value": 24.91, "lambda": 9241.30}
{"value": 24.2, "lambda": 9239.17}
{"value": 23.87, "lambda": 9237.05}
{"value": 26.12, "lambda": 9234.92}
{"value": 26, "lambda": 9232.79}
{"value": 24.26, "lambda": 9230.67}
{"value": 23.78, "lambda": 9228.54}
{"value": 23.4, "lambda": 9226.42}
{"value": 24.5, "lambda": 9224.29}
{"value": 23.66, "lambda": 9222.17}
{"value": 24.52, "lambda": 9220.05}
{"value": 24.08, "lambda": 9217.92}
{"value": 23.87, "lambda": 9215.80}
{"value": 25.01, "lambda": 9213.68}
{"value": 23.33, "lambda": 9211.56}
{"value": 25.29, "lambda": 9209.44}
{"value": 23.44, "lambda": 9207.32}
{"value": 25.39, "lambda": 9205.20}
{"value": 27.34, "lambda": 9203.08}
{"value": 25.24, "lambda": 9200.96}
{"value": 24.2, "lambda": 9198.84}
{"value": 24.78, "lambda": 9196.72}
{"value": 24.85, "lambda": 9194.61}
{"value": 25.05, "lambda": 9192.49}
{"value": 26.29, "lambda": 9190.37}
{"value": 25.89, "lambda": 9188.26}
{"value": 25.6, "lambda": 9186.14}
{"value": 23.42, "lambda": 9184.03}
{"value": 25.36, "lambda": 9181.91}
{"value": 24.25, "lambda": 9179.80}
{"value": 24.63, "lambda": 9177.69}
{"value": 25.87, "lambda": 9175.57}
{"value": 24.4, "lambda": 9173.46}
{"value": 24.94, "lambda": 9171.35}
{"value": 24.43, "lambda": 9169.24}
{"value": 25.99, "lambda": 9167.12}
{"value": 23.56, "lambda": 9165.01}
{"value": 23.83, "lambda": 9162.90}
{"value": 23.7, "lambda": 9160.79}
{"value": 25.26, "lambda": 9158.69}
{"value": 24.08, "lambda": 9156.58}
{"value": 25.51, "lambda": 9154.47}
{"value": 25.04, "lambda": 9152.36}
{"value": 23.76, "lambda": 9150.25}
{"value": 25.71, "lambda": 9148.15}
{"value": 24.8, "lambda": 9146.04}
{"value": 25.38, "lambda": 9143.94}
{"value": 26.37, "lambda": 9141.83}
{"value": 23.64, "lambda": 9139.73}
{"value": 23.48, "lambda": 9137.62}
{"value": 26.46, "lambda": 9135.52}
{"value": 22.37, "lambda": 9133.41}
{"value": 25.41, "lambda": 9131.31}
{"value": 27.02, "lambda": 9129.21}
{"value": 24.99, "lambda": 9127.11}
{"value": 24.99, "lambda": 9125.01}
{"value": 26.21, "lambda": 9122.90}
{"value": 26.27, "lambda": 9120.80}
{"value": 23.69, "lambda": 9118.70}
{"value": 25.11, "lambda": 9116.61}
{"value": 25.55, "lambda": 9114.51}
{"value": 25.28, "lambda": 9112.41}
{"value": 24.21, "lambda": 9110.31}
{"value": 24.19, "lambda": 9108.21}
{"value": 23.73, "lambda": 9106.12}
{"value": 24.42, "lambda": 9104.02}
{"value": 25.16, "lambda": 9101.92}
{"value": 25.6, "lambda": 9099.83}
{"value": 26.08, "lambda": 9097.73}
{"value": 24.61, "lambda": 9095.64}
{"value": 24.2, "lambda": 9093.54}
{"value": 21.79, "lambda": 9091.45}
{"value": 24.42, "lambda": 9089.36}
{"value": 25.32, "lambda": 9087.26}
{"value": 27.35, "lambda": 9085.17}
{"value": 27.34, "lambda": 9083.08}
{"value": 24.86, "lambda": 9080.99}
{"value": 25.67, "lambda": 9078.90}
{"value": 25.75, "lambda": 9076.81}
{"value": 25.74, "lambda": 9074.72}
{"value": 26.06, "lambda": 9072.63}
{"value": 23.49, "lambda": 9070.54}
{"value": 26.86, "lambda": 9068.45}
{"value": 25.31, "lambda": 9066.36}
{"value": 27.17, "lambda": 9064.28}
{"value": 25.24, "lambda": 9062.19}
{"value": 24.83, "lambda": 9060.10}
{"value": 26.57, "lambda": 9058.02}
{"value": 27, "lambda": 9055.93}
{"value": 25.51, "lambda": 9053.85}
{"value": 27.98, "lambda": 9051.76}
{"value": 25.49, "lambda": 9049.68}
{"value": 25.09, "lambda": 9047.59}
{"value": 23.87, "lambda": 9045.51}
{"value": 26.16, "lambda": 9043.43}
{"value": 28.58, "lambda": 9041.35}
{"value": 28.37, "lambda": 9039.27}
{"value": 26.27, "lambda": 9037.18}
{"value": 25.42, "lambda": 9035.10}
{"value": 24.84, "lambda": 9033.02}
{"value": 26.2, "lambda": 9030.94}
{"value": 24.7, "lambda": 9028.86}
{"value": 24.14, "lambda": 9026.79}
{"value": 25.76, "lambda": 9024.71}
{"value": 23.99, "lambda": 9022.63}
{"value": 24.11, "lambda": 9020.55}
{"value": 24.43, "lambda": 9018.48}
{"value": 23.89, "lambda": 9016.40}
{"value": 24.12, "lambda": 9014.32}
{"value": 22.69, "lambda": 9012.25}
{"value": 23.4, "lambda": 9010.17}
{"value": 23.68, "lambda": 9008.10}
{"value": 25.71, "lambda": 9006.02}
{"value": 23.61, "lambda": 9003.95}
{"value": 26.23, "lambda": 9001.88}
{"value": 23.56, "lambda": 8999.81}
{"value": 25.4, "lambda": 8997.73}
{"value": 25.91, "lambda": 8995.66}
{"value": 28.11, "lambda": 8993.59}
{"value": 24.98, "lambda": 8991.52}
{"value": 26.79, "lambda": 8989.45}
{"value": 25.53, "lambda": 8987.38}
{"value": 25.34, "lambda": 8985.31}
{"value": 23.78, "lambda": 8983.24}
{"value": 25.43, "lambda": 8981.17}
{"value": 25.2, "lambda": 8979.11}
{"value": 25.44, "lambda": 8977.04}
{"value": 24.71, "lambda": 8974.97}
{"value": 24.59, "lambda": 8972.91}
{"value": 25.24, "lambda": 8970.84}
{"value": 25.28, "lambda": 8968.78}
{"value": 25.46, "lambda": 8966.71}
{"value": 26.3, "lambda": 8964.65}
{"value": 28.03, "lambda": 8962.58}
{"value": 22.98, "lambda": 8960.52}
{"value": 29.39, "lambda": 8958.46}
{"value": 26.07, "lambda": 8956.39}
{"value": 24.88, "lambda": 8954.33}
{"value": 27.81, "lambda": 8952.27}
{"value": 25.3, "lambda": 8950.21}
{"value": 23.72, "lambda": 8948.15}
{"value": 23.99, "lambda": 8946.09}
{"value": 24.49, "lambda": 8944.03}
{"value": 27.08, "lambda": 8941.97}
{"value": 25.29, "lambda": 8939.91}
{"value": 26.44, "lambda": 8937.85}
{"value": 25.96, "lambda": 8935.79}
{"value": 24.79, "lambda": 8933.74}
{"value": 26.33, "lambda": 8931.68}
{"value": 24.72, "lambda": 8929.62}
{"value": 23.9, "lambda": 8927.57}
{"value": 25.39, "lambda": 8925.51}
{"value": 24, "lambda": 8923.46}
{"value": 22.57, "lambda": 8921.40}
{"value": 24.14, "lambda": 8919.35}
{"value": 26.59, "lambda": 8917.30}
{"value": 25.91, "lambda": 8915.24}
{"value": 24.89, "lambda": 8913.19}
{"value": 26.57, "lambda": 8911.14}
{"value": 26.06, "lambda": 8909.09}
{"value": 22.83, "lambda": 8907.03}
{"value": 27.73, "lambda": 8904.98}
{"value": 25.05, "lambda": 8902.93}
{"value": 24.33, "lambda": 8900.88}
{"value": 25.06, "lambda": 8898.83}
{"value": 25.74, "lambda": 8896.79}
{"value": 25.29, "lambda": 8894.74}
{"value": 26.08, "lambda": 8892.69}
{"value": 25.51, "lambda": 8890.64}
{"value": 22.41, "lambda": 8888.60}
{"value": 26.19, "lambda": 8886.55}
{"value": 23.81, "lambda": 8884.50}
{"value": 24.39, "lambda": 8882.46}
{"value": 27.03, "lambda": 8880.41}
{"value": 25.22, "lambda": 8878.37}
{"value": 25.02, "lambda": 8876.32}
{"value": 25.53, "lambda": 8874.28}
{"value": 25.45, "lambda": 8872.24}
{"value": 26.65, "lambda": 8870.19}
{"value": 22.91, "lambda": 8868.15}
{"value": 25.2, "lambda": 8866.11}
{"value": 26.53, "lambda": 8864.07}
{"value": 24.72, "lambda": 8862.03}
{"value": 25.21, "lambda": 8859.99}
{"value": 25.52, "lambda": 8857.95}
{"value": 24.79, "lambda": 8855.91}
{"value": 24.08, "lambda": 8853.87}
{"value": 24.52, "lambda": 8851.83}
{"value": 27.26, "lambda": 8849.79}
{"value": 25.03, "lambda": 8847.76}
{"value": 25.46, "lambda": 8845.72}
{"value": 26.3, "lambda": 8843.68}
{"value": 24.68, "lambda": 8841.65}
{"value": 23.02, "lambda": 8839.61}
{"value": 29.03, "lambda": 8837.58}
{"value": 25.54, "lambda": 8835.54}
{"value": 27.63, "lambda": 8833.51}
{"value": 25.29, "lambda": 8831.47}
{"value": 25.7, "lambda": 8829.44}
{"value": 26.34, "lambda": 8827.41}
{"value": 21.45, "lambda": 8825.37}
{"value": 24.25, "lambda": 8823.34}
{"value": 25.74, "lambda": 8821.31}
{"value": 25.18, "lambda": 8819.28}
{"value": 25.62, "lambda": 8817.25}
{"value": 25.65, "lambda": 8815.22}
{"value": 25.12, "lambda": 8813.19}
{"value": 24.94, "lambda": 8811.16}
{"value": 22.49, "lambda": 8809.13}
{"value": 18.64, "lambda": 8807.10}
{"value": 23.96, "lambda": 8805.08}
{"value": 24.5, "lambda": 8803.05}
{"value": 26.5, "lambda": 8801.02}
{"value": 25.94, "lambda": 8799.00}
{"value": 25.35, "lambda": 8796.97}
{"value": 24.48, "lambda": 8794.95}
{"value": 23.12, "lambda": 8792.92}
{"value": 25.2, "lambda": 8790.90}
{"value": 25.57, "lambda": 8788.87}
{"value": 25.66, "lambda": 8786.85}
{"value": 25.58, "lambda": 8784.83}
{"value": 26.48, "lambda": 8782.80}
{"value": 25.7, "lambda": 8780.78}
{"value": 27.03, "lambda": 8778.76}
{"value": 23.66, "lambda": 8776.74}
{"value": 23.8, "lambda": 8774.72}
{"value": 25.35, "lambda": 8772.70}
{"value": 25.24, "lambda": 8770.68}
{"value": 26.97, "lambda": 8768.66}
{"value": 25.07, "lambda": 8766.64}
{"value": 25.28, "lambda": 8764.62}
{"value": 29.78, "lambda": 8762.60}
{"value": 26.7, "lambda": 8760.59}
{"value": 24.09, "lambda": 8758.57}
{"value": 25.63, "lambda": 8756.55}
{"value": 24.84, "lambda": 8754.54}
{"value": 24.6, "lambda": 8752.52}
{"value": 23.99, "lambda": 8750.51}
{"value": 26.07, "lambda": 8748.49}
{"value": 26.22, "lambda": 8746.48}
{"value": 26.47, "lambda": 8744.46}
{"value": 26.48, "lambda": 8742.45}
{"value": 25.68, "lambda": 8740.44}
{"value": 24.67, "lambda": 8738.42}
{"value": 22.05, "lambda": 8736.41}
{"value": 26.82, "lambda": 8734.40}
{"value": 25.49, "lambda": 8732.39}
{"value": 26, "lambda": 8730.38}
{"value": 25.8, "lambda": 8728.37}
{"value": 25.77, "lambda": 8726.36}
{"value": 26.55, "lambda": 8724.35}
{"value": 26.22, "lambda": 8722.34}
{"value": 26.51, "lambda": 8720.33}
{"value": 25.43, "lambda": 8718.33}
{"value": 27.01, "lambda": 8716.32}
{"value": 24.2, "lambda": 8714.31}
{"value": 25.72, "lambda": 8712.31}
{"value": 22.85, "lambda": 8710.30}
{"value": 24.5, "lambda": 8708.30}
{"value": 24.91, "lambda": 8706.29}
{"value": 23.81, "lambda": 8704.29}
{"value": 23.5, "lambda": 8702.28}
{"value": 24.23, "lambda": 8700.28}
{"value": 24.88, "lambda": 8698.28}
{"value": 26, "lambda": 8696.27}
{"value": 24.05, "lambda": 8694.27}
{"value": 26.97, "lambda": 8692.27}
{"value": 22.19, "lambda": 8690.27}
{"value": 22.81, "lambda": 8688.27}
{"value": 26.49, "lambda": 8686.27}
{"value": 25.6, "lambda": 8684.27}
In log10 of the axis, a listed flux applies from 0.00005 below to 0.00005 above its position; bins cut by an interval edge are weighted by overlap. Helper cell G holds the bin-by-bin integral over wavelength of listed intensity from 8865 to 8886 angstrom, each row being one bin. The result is 528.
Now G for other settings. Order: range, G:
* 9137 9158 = 521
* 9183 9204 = 530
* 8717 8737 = 515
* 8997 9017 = 484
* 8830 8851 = 544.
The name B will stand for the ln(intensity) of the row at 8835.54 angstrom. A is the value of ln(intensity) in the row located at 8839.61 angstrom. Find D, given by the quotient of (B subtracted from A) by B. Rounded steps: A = 3.14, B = 3.24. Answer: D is -0.032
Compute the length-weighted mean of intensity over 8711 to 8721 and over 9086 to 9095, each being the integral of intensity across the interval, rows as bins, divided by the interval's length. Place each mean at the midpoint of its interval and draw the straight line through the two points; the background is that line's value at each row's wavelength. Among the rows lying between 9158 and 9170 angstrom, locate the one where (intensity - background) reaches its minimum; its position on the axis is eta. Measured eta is 9165.01 angstrom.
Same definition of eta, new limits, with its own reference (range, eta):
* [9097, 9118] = 9106.12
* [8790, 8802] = 8792.92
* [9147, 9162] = 9160.79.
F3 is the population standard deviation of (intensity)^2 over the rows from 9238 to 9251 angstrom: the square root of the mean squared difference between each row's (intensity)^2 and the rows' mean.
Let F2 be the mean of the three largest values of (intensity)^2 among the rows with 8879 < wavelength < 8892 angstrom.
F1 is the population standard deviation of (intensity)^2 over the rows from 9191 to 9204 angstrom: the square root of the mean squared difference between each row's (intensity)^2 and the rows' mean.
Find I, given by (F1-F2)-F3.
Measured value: -685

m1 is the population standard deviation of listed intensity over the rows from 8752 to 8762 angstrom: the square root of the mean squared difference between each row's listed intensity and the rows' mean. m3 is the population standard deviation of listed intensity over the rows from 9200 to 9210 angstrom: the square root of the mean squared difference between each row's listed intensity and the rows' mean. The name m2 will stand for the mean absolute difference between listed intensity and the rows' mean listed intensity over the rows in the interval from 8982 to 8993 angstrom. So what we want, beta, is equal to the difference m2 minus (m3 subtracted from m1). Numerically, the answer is 1.0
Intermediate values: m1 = 0.91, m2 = 0.72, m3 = 1.23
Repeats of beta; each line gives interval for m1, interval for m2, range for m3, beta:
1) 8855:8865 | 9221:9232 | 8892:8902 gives 0.3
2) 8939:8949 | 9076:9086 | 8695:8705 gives 0.6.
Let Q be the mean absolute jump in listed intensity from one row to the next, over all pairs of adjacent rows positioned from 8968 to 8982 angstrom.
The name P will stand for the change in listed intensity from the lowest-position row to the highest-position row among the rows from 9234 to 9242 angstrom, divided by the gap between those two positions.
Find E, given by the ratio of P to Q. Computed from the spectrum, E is -0.6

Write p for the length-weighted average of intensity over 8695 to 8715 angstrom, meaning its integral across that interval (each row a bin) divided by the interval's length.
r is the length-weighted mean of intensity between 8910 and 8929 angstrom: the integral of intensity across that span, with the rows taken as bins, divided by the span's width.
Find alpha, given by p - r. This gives -0.4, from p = 24.5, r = 24.9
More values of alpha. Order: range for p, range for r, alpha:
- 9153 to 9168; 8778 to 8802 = -1.0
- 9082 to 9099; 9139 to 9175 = 0.4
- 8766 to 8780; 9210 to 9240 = 1.0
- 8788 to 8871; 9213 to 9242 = 0.6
